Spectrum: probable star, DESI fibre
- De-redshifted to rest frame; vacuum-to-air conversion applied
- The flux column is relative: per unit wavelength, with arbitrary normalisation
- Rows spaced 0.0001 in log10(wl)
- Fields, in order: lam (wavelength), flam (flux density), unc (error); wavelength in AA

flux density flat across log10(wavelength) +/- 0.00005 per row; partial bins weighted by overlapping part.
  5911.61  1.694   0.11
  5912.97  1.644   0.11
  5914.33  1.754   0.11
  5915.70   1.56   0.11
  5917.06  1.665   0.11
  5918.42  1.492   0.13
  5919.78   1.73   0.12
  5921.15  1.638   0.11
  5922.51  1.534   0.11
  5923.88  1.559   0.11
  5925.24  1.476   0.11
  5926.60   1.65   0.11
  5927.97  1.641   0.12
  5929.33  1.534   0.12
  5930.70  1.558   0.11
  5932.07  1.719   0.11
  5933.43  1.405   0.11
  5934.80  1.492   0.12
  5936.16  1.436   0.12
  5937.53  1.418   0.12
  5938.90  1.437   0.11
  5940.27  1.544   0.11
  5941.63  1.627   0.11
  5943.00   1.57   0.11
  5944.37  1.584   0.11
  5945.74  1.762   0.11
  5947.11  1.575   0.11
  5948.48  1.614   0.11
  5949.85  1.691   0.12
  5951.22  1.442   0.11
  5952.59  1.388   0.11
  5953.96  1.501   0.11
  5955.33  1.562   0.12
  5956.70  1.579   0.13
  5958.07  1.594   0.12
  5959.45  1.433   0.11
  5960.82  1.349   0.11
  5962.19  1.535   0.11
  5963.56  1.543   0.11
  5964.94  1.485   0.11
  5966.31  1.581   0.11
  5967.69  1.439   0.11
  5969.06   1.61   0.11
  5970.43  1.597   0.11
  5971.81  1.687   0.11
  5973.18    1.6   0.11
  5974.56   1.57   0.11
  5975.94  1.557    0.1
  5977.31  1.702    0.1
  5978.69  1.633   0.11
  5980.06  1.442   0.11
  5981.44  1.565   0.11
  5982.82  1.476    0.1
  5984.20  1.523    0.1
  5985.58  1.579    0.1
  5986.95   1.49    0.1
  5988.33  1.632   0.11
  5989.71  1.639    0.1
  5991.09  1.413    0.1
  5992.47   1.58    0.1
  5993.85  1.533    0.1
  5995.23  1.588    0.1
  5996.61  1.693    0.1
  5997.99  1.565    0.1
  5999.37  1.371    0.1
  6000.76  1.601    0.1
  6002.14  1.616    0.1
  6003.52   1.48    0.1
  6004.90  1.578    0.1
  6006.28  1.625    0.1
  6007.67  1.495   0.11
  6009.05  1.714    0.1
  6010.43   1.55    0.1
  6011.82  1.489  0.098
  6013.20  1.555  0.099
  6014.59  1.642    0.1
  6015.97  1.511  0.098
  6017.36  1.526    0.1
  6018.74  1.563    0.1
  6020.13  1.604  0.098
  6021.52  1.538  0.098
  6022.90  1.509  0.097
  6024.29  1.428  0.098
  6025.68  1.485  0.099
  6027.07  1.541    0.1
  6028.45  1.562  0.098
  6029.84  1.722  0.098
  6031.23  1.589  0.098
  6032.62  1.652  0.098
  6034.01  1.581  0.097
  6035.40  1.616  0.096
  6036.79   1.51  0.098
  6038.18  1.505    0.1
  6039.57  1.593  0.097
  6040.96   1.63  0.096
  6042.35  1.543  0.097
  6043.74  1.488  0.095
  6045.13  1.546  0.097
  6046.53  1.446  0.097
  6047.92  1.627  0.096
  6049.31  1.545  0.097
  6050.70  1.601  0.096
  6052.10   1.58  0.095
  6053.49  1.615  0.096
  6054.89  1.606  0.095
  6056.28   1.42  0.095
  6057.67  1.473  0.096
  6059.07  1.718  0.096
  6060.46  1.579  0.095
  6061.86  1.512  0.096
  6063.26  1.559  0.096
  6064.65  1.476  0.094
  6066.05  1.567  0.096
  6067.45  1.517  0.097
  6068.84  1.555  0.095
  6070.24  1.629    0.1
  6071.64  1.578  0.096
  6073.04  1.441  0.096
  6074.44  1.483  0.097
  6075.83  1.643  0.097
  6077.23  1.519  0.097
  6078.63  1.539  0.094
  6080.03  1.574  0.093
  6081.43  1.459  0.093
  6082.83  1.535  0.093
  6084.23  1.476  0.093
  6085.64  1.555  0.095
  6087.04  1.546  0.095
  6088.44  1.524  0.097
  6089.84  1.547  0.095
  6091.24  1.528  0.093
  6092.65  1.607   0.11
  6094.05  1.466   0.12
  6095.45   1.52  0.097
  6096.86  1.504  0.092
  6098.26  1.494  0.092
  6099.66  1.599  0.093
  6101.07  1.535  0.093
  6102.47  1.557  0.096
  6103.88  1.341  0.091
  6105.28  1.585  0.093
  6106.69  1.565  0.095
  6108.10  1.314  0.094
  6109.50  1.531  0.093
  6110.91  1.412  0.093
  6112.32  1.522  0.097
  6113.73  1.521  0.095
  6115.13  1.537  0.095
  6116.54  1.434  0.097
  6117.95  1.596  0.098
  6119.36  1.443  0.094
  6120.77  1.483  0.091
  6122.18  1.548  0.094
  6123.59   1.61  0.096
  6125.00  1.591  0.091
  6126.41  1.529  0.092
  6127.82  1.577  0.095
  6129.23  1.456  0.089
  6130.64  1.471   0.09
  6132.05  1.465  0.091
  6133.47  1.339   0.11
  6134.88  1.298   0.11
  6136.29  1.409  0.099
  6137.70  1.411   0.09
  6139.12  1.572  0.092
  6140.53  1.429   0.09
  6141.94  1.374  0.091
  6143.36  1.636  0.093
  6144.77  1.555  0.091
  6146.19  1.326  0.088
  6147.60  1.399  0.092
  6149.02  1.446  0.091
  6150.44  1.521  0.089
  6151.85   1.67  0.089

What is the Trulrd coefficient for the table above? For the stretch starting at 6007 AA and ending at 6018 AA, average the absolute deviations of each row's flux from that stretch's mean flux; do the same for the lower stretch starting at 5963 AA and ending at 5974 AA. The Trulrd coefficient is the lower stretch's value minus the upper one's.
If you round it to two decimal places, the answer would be 0.00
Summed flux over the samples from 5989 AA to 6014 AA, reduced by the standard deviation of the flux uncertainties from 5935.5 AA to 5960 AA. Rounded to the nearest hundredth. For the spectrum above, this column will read 28.08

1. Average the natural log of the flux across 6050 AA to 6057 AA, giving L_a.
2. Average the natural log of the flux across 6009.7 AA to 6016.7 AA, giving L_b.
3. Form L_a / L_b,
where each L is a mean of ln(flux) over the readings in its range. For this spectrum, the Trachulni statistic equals 1.02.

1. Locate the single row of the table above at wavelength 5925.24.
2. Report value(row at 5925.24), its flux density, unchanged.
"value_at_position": 1.476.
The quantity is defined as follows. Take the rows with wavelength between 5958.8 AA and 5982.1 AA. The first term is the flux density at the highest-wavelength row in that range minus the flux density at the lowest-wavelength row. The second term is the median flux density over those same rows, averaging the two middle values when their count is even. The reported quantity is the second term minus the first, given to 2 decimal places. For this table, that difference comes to 1.43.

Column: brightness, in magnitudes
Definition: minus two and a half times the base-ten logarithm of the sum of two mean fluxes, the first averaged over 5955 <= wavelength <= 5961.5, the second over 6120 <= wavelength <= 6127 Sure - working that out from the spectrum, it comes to -1.21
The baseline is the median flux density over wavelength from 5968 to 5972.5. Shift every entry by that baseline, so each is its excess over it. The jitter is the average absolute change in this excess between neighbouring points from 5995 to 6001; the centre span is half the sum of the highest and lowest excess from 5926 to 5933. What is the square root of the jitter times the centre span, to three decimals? 0.052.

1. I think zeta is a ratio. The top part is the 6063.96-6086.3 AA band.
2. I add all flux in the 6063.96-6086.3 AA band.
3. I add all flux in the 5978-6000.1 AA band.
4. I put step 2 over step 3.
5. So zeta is 0.99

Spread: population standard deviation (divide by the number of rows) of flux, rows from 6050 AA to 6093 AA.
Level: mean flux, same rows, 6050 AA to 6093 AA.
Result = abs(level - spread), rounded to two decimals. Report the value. 1.48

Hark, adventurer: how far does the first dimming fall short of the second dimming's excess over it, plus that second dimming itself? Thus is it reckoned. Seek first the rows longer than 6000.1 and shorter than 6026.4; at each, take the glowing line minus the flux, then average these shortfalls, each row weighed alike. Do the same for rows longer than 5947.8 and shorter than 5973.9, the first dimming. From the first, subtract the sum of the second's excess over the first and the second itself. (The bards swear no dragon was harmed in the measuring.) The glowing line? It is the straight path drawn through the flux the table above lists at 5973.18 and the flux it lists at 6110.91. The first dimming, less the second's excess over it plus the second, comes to 0.17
